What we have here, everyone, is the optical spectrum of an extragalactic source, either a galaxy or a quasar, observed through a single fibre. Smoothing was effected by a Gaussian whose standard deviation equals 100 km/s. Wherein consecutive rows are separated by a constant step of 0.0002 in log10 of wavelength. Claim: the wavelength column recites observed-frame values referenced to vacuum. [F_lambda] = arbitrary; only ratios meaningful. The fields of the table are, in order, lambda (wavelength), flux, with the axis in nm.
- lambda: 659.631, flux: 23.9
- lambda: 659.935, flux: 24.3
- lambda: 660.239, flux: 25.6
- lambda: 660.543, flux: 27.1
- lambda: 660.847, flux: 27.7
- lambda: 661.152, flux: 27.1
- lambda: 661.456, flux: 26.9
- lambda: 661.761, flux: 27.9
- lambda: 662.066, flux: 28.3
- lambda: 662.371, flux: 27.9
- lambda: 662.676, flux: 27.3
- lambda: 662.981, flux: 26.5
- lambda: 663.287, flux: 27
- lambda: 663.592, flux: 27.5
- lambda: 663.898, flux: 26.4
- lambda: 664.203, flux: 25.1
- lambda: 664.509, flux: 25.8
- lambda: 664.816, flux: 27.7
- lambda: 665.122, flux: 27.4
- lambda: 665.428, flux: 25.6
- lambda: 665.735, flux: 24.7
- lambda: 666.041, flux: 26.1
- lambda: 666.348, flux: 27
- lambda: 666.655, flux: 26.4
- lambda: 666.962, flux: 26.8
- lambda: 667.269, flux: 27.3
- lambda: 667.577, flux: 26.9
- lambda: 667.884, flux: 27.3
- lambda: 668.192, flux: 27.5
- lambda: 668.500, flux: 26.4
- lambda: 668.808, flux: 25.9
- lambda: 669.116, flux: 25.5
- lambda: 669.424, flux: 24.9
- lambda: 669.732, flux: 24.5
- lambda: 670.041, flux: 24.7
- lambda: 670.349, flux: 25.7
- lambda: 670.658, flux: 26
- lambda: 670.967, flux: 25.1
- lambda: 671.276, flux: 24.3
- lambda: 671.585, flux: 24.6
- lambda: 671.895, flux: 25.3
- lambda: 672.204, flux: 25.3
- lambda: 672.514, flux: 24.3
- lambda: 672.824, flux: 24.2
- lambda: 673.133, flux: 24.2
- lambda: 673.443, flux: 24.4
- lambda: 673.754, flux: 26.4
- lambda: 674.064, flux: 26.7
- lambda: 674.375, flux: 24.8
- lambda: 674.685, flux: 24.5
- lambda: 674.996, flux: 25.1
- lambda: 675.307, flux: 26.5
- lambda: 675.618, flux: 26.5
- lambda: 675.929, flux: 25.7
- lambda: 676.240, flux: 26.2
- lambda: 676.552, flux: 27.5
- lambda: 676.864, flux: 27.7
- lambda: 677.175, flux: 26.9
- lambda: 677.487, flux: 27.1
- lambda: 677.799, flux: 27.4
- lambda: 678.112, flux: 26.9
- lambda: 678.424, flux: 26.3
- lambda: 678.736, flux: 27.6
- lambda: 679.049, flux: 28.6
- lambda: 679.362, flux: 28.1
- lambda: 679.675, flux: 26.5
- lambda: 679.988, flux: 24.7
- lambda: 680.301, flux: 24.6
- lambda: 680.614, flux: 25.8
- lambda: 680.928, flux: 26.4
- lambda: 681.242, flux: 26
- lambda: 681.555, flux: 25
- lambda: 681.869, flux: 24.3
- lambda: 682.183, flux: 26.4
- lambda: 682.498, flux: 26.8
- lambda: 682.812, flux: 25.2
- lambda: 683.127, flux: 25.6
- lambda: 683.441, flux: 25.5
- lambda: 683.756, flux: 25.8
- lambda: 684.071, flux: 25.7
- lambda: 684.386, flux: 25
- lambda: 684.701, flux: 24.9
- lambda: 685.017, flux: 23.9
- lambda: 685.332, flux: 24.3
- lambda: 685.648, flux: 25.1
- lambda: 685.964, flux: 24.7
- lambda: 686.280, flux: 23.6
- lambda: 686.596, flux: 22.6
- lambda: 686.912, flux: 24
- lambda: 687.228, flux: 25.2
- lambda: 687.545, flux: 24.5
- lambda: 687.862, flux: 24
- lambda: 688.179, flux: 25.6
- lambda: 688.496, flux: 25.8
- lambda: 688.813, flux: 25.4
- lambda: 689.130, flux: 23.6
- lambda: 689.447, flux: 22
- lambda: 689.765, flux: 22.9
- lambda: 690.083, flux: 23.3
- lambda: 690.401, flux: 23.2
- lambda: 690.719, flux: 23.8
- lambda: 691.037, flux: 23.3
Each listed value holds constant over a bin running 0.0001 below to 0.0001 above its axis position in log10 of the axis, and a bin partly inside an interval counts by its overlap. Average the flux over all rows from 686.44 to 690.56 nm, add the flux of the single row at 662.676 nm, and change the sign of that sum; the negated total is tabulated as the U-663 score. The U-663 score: -51.3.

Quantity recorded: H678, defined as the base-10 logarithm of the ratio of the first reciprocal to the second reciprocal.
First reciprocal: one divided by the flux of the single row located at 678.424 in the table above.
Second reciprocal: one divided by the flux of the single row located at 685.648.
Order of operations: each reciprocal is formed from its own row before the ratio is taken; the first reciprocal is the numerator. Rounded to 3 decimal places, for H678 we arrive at -0.020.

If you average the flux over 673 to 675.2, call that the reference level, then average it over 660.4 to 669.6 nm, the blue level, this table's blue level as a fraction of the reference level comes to 1.06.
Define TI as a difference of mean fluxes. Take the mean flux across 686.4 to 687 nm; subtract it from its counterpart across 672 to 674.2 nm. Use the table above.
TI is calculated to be 1.8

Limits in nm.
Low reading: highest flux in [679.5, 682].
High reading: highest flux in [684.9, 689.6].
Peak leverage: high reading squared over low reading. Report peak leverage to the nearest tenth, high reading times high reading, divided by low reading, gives 25.1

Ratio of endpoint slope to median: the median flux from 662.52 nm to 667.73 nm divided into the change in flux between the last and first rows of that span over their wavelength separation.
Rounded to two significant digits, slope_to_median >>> -0.0030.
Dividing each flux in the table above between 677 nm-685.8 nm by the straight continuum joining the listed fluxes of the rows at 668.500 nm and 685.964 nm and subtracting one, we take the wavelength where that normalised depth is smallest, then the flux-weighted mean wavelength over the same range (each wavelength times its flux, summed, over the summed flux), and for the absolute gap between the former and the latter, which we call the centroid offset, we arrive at 3.69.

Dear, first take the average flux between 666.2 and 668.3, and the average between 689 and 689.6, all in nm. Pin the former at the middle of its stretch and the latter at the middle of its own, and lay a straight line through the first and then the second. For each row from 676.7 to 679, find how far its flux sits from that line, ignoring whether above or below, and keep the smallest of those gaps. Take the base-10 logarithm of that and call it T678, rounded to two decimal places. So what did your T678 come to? 0.15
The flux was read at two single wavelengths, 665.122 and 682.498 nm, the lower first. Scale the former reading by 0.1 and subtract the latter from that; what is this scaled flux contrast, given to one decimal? -24.1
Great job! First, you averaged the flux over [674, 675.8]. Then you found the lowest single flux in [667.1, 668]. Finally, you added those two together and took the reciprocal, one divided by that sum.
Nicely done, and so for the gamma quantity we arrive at 0.0190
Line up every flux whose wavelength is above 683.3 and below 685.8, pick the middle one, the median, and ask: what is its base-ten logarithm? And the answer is 1.40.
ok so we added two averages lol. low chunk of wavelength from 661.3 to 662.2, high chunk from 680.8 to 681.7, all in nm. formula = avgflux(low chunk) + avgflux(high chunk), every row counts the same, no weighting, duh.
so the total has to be 53.5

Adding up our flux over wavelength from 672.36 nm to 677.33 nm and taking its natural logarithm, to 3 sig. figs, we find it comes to 4.85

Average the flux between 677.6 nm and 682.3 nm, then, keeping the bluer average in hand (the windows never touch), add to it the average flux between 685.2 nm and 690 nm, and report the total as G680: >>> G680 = 50.5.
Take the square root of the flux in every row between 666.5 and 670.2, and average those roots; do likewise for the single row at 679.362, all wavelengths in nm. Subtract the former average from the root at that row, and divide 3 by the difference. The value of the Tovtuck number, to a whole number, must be 16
